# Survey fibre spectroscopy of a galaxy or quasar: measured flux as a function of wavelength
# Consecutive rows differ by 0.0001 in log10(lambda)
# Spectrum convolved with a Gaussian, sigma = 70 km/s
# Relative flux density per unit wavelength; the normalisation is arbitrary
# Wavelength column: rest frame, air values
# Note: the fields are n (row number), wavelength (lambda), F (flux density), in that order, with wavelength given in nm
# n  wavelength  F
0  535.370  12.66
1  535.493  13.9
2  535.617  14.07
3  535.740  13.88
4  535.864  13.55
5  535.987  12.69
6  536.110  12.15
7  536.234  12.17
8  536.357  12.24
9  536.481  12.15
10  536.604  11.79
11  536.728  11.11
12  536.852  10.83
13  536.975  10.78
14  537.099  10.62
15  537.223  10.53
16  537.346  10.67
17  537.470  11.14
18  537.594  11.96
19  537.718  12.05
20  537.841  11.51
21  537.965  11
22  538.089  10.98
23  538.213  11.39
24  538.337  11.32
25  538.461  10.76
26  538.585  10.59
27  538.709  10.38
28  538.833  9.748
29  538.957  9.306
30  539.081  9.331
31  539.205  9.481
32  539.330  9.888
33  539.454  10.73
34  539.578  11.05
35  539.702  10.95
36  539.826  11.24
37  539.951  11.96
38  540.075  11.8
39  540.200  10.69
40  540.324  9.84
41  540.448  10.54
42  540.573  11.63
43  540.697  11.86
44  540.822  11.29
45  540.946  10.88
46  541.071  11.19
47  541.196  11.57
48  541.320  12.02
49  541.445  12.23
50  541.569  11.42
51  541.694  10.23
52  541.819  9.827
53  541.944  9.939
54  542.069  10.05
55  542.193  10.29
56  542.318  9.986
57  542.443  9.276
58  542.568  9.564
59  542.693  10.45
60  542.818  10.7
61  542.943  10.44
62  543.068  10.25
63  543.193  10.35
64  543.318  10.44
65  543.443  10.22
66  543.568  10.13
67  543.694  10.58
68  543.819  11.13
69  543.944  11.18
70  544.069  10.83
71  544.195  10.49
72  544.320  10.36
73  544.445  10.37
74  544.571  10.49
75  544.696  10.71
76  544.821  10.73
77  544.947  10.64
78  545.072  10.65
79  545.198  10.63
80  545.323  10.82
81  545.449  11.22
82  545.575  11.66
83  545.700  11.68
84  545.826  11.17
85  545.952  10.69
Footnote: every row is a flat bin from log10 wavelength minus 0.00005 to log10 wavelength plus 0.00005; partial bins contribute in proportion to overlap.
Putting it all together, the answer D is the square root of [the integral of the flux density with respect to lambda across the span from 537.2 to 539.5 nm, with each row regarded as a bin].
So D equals 4.95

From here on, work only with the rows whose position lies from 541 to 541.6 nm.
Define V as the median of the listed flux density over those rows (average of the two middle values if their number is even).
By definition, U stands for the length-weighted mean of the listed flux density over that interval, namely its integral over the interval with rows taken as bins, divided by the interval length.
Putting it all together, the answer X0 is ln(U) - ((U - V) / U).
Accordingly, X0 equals 2.45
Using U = 11.7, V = 11.6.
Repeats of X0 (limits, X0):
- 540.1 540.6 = 2.36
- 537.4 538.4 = 2.43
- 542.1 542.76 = 2.30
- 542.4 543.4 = 2.34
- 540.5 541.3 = 2.44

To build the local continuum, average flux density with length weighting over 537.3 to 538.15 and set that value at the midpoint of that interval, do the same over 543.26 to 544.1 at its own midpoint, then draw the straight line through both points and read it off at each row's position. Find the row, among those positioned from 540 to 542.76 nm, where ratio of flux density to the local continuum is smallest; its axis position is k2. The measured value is 542.443 nm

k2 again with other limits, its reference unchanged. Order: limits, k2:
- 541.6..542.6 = 542.443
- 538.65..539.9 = 538.957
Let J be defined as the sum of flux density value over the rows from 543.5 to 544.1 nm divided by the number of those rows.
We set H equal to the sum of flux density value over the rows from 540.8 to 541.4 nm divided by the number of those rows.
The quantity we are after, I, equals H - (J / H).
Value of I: 10.4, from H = 11.4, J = 10.8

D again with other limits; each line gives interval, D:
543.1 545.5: 5.05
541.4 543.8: 4.98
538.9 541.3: 5.10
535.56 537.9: 5.27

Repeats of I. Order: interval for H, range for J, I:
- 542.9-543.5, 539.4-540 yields 9.3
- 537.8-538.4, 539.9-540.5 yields 10.3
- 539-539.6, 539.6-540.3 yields 9.0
